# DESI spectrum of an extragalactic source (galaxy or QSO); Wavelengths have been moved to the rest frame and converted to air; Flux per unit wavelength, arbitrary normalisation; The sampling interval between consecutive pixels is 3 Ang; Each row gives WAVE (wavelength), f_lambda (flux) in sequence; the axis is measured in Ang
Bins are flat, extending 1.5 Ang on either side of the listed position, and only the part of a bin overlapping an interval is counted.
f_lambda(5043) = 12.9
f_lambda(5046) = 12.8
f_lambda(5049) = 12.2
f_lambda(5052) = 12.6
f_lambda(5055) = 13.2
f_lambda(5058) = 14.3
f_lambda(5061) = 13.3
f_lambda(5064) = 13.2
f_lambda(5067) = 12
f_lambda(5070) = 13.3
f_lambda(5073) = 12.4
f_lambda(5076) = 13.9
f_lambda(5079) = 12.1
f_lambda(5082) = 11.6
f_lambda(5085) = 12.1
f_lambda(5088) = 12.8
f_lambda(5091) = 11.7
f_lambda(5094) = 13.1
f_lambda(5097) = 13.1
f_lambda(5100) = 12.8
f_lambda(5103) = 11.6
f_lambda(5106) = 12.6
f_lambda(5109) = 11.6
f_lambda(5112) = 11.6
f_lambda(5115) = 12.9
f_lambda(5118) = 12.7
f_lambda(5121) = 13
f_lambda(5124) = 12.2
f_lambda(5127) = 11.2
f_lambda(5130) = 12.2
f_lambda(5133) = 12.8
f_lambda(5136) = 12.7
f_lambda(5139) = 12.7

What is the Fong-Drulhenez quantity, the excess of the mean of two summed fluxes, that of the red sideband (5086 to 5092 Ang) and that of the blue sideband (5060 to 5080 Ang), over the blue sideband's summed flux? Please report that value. -33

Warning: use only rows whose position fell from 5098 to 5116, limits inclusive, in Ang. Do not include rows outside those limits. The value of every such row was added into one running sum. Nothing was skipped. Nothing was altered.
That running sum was 73.1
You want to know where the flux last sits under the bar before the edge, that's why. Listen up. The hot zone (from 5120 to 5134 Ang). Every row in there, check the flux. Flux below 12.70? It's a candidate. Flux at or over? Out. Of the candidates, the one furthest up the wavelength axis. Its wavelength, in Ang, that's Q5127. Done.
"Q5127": 5130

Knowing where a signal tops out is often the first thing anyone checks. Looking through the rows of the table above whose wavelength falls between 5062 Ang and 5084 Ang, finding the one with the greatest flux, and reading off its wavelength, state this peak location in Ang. 5076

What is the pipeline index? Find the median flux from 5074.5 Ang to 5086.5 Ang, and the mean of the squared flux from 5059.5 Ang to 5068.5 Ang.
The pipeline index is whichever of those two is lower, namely 12.1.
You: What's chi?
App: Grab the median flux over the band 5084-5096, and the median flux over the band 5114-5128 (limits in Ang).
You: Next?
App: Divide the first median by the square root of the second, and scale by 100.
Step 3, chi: 349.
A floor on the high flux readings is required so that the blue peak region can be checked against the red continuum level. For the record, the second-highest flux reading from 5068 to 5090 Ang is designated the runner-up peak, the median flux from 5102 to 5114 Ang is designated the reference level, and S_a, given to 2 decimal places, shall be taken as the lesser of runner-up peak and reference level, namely 11.60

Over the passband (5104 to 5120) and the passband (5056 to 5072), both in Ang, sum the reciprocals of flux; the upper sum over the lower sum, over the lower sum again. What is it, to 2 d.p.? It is 2.83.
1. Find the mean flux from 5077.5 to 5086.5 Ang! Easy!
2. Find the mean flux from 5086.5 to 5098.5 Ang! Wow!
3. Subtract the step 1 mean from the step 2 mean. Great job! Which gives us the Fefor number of 0.7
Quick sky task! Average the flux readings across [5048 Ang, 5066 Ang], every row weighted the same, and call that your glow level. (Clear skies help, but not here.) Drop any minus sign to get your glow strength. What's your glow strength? 13.13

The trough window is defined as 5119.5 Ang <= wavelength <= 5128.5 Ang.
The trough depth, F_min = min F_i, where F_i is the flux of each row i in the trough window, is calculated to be 11.2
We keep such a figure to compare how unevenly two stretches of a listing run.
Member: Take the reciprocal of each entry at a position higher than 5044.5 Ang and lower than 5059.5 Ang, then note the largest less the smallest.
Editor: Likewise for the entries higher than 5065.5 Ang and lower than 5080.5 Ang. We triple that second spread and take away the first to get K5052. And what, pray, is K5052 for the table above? 0.022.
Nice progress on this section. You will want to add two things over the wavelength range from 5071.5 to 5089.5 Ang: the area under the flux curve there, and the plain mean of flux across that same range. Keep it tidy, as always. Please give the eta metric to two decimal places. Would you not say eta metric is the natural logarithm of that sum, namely 5.47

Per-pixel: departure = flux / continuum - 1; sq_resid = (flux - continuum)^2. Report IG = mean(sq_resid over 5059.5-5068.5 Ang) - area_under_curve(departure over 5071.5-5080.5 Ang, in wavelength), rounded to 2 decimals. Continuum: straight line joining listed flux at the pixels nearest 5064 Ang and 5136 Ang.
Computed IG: 0.68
